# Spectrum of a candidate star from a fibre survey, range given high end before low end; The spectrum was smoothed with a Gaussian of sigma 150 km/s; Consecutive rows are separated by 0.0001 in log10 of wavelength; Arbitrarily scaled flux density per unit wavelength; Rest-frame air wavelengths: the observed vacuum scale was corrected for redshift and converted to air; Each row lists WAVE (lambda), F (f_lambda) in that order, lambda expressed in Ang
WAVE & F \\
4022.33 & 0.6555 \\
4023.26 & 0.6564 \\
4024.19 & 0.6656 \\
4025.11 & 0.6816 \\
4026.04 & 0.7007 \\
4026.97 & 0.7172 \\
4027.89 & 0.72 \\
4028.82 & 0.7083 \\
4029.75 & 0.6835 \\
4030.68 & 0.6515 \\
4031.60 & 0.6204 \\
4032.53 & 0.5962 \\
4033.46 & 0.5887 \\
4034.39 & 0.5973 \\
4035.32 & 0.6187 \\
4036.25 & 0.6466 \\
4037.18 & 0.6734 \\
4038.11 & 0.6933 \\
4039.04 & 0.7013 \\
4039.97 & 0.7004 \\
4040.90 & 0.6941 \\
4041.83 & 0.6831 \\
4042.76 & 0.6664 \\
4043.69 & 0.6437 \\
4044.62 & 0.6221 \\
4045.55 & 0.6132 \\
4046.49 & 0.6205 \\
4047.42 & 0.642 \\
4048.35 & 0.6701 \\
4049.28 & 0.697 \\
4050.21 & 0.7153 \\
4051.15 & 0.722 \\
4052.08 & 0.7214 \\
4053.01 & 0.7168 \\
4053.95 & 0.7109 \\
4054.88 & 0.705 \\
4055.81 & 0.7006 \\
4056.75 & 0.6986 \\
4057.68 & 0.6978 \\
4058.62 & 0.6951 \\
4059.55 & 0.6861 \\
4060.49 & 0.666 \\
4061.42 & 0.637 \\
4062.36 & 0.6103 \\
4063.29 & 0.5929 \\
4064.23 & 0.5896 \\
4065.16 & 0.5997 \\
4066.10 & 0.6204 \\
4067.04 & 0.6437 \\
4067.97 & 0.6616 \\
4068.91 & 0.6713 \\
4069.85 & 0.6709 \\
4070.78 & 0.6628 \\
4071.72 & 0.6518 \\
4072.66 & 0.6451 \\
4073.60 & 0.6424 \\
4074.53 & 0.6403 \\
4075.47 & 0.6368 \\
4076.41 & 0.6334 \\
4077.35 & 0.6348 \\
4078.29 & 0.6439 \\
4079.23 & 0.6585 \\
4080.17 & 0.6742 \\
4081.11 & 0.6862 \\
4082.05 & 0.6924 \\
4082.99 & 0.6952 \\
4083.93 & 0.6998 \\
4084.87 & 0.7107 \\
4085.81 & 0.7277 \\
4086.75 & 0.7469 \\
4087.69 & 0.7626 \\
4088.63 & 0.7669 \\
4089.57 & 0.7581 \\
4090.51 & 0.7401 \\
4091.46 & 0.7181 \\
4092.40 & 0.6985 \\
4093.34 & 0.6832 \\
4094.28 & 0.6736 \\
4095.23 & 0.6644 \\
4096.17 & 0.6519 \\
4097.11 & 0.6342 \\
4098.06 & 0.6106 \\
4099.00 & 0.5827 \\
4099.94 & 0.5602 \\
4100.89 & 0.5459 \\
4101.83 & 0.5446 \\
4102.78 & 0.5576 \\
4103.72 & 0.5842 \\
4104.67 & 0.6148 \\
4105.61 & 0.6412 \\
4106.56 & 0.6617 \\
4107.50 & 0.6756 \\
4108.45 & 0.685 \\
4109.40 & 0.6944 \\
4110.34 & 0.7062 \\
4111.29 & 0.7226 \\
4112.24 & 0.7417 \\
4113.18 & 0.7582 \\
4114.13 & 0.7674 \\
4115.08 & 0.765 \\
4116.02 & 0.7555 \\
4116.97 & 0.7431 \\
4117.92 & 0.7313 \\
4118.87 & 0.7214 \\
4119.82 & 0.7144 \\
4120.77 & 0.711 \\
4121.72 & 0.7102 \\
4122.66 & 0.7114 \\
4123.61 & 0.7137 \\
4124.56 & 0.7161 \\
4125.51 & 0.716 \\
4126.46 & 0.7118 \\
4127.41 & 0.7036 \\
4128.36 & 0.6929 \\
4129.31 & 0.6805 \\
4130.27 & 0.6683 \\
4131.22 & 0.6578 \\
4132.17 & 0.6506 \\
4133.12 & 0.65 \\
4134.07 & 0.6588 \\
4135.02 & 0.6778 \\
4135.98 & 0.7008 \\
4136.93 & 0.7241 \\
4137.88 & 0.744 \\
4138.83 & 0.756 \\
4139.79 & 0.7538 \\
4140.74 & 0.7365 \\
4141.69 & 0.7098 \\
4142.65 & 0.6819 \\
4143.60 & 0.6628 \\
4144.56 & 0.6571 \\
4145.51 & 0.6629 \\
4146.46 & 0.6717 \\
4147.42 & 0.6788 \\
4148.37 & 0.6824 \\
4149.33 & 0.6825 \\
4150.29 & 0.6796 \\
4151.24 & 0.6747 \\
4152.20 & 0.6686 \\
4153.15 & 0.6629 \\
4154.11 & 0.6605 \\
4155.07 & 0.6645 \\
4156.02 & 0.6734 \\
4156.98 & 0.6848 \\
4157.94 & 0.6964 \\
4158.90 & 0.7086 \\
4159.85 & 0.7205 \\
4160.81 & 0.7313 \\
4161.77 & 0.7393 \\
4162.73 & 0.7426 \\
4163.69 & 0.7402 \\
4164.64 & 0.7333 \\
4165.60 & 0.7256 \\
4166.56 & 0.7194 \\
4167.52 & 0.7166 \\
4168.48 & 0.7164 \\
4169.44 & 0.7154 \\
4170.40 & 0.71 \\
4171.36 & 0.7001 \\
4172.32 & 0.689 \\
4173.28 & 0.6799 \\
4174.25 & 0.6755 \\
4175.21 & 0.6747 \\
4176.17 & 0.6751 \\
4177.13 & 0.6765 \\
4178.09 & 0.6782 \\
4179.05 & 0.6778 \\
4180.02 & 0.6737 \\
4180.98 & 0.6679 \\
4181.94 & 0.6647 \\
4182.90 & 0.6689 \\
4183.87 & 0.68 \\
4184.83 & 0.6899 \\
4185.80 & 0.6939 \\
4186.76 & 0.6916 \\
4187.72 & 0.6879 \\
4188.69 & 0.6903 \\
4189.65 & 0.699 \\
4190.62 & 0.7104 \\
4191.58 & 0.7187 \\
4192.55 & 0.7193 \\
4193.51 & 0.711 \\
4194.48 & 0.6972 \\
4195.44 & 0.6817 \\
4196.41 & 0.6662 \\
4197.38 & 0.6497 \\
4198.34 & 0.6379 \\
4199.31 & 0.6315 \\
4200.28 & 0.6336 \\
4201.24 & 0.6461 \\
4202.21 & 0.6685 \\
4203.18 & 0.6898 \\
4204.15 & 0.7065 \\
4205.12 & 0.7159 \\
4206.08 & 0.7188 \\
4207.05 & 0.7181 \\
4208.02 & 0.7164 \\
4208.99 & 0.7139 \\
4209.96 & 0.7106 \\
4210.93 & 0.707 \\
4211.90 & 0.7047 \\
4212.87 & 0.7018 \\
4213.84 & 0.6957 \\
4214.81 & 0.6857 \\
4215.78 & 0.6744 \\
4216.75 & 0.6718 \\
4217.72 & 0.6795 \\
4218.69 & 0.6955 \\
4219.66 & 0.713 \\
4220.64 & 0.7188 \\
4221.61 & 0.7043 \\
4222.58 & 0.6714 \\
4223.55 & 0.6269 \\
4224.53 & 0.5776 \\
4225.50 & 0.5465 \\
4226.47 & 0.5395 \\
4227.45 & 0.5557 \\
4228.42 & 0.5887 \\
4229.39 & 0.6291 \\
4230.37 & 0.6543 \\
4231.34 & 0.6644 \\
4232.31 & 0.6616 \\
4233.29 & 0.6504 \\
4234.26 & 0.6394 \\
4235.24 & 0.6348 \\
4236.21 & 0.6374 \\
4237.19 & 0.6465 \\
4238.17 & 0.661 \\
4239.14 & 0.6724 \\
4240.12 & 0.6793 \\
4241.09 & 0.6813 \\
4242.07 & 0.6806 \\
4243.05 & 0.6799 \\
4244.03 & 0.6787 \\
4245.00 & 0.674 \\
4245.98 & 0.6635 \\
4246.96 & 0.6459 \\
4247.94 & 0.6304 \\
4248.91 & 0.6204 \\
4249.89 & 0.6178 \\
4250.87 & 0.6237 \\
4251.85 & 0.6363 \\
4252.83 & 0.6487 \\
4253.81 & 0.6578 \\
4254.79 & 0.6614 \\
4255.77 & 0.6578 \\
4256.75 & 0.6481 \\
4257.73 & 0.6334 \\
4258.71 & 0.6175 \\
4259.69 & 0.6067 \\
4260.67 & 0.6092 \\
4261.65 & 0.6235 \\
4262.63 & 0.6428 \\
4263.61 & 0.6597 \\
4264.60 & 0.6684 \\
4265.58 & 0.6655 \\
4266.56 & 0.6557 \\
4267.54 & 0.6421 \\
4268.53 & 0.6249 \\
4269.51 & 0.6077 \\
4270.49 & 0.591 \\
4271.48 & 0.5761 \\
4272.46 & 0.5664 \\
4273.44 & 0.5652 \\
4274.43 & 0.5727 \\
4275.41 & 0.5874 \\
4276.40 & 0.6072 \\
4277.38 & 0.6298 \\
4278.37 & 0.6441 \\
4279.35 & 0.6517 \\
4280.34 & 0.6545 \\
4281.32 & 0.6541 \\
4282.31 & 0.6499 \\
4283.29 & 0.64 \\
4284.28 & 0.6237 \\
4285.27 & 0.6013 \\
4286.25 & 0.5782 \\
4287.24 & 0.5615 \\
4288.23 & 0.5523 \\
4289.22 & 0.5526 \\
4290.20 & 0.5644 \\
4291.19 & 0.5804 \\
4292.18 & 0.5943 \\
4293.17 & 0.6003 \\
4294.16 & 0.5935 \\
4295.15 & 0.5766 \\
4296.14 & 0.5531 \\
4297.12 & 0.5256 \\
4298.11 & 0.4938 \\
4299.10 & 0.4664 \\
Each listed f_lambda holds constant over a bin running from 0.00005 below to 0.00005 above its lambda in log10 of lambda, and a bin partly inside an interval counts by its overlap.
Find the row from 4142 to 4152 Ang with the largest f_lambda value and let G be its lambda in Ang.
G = 4149.33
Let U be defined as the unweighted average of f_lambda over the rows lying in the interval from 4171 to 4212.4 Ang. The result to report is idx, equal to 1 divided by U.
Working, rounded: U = 0.686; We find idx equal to 1.46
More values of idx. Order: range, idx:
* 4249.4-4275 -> 1.60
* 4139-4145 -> 1.43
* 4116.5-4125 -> 1.39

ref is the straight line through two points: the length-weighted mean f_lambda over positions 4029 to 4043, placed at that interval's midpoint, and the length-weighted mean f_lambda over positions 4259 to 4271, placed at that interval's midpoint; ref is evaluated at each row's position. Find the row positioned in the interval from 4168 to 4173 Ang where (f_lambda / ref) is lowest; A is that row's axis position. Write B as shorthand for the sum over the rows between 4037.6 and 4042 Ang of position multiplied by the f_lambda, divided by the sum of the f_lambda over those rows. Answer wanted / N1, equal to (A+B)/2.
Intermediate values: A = 4172.32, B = 4040.0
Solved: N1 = 4106.1 Ang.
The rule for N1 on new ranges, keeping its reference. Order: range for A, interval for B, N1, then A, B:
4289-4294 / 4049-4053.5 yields 4170.2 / 4289.22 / 4051.2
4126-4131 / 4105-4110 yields 4118.9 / 4130.27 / 4107.5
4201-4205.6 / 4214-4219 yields 4209.0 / 4201.24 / 4216.8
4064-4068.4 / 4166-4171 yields 4116.4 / 4064.23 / 4168.5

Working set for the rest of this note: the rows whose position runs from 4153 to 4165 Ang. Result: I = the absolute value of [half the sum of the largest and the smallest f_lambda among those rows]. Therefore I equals 0.702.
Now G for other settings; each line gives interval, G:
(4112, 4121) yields 4114.13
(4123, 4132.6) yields 4124.56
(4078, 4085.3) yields 4084.87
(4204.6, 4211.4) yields 4206.08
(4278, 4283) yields 4280.34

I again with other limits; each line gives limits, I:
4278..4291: 0.603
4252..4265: 0.638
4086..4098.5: 0.689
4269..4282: 0.610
